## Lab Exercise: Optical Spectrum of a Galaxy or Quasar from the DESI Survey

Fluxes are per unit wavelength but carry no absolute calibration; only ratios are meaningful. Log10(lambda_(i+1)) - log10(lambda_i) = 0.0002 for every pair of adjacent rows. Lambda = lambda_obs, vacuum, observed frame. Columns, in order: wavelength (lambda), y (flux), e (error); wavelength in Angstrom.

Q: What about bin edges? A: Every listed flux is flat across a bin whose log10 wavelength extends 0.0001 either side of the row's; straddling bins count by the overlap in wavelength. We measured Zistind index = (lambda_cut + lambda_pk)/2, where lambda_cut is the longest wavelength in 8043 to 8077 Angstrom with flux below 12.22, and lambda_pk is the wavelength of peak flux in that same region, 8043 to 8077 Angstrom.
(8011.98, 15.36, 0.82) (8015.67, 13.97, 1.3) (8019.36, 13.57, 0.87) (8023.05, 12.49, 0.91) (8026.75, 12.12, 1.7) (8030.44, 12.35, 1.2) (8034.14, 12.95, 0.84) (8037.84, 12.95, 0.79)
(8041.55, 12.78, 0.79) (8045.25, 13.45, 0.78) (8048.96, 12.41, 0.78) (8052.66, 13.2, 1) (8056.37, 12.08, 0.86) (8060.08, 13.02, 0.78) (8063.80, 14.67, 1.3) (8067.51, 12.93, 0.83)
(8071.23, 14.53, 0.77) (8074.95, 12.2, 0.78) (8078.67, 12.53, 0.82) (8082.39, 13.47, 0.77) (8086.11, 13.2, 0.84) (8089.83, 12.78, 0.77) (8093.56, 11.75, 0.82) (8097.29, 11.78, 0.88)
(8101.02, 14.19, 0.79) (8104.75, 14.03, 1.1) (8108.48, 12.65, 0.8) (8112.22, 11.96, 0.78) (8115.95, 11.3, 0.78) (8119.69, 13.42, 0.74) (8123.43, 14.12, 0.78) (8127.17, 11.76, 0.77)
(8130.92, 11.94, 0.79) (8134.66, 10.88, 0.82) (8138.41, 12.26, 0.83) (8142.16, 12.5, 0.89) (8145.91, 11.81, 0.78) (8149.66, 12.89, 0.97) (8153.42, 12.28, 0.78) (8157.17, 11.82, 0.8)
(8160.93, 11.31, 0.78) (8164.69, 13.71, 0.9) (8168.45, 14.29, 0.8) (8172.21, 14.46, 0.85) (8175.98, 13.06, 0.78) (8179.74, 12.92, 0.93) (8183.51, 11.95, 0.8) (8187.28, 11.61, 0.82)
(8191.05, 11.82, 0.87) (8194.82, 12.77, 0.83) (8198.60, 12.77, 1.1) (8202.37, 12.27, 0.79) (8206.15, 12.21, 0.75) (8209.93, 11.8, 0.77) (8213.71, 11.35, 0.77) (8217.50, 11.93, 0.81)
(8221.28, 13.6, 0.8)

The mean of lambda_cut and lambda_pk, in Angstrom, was 8069.4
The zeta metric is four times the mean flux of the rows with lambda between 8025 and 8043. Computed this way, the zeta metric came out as 50.5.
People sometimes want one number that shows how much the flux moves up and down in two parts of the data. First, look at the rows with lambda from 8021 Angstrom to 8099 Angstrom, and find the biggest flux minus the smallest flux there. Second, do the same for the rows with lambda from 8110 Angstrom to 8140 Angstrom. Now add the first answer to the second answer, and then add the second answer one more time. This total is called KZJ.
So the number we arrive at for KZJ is 9.4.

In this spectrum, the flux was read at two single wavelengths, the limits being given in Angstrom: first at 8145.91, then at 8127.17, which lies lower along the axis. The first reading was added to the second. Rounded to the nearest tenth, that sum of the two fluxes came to 23.6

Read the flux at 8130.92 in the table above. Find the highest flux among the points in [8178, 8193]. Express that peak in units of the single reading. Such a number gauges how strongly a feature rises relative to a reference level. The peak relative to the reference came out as 1.08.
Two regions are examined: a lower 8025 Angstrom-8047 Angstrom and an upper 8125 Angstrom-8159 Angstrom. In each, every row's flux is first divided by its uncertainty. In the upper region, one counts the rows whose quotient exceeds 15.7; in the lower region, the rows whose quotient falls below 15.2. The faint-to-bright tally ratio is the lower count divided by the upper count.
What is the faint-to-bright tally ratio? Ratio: 2.0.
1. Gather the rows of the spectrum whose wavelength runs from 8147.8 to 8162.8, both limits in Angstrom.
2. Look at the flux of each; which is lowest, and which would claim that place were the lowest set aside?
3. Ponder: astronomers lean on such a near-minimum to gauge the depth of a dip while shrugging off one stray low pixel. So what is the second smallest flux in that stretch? 11.82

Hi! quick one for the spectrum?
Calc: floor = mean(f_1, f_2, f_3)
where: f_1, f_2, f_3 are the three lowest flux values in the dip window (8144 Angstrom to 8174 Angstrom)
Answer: 11.6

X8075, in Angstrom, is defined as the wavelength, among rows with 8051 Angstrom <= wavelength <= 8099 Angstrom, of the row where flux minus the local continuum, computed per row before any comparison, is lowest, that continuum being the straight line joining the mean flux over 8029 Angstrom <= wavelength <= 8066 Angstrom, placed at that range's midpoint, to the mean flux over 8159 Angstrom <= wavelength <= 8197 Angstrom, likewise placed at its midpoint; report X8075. 8093.56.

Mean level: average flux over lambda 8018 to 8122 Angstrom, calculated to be 12.9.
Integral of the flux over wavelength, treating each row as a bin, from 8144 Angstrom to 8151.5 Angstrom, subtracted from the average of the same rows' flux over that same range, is -80.3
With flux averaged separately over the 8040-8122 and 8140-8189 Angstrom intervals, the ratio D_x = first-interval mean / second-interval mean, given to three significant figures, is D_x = 1.02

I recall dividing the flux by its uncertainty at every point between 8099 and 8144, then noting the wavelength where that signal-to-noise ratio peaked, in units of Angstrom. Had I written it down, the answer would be 8119.69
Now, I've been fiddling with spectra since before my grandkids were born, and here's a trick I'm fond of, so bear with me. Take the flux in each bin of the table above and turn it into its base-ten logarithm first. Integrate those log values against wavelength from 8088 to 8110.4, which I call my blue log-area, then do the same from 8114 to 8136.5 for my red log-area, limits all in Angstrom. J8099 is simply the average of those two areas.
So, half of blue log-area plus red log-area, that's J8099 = 24.6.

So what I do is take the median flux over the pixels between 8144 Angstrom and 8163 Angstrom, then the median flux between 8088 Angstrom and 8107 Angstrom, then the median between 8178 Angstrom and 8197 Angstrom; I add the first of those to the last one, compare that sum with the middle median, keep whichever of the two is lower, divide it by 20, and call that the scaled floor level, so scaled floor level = 0.639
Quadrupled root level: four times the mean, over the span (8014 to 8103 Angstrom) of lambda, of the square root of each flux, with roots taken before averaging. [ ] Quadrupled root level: 14.4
